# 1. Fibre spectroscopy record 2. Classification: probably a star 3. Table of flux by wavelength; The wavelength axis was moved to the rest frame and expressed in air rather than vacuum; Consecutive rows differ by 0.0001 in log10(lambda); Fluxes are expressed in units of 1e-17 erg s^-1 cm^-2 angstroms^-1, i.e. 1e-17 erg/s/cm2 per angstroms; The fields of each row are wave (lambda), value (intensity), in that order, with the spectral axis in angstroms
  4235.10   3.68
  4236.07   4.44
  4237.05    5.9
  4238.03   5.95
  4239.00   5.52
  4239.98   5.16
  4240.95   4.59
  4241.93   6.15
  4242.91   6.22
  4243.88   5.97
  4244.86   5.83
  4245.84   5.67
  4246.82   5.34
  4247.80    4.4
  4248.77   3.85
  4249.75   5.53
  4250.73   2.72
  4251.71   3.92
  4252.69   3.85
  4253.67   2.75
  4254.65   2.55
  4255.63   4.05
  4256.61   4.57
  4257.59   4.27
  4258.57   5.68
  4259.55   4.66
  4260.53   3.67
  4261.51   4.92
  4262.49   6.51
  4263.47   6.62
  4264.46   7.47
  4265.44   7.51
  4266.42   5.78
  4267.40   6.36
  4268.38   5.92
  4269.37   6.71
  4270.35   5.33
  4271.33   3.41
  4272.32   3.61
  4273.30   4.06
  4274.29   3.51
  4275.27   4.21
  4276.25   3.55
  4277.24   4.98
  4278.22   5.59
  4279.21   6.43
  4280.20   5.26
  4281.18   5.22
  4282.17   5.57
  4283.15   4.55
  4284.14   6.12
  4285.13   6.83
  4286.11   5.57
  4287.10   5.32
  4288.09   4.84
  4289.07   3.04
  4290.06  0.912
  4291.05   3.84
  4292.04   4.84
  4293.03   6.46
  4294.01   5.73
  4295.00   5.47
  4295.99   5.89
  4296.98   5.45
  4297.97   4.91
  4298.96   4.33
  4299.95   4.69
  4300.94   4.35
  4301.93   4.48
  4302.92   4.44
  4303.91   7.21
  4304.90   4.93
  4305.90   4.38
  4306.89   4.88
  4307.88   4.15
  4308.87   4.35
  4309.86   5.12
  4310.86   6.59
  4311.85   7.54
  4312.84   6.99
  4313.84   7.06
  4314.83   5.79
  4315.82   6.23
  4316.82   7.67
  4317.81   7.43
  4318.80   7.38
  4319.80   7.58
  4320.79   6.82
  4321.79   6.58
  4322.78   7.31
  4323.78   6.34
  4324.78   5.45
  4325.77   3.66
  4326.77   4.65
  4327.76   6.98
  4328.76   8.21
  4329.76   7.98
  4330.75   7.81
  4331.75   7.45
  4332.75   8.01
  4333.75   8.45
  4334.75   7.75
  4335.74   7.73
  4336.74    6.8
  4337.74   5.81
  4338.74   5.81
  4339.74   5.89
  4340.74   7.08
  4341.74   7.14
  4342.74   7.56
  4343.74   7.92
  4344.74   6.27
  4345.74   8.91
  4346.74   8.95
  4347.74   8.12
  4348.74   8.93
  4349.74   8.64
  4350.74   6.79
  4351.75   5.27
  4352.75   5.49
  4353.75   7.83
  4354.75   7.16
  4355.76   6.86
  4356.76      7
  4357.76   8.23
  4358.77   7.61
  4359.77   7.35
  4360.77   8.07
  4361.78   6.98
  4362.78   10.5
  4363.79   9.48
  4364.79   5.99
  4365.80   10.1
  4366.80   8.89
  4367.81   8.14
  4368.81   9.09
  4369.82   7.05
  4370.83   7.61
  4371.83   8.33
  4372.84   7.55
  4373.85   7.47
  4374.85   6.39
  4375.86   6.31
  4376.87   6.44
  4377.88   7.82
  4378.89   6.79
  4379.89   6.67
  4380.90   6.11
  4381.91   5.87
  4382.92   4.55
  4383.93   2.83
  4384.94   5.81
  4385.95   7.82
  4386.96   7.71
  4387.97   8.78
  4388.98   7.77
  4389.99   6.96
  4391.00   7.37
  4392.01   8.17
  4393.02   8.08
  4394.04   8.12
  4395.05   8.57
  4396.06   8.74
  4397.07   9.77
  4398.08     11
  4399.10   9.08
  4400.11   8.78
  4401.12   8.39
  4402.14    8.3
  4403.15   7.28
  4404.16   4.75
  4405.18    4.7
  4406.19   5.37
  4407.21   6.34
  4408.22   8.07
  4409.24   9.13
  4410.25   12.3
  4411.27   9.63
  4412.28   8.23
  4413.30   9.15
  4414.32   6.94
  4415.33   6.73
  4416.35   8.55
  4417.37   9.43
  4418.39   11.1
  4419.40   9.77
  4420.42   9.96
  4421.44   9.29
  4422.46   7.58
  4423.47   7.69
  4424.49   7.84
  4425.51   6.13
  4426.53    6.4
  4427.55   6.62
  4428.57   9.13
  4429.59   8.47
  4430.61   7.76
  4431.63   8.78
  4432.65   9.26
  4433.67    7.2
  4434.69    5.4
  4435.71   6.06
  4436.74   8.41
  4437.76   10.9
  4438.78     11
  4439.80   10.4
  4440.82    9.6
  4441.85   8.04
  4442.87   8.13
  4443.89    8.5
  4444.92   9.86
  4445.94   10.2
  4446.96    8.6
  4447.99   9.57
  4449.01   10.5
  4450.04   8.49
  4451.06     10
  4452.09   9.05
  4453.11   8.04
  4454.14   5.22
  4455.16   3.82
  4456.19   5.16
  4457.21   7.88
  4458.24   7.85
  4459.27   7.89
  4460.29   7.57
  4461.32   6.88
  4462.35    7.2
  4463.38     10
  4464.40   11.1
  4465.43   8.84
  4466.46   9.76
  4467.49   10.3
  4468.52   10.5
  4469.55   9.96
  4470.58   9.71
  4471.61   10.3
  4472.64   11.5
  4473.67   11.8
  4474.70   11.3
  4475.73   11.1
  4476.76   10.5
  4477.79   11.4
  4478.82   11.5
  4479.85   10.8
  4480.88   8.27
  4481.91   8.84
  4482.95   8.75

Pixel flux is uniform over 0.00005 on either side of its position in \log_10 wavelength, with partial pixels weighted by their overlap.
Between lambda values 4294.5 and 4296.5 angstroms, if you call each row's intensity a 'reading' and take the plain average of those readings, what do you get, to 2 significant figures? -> 5.7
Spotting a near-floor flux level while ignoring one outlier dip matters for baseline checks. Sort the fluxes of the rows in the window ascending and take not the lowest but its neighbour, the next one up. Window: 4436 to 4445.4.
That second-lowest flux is 8.13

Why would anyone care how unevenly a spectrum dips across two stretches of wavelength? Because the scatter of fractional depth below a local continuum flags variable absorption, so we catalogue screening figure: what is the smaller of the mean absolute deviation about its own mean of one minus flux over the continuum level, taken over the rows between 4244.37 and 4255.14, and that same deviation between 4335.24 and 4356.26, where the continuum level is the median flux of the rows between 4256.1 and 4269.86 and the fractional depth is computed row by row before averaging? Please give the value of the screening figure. 0.16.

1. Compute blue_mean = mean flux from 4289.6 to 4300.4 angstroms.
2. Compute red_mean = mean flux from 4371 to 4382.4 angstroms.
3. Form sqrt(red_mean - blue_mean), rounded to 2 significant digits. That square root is 1.5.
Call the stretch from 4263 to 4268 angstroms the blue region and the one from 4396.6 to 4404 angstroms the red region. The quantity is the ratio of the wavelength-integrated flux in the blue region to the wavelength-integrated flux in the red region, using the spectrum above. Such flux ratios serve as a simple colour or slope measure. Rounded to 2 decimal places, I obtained 0.52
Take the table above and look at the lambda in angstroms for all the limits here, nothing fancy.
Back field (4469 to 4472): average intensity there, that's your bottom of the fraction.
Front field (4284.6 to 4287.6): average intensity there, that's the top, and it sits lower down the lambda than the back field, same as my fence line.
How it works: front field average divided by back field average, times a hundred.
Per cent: 59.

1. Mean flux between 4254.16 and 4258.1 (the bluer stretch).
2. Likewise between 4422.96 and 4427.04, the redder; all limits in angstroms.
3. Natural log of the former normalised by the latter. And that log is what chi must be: -0.60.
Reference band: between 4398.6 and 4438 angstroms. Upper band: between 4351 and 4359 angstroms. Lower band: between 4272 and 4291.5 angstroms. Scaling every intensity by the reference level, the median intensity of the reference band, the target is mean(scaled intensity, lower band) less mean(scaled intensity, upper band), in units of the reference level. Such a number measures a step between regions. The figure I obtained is -0.27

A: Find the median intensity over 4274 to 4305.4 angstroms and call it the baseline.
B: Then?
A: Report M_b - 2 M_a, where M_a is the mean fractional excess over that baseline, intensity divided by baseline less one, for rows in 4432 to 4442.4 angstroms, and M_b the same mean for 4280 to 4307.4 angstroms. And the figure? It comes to -1.48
